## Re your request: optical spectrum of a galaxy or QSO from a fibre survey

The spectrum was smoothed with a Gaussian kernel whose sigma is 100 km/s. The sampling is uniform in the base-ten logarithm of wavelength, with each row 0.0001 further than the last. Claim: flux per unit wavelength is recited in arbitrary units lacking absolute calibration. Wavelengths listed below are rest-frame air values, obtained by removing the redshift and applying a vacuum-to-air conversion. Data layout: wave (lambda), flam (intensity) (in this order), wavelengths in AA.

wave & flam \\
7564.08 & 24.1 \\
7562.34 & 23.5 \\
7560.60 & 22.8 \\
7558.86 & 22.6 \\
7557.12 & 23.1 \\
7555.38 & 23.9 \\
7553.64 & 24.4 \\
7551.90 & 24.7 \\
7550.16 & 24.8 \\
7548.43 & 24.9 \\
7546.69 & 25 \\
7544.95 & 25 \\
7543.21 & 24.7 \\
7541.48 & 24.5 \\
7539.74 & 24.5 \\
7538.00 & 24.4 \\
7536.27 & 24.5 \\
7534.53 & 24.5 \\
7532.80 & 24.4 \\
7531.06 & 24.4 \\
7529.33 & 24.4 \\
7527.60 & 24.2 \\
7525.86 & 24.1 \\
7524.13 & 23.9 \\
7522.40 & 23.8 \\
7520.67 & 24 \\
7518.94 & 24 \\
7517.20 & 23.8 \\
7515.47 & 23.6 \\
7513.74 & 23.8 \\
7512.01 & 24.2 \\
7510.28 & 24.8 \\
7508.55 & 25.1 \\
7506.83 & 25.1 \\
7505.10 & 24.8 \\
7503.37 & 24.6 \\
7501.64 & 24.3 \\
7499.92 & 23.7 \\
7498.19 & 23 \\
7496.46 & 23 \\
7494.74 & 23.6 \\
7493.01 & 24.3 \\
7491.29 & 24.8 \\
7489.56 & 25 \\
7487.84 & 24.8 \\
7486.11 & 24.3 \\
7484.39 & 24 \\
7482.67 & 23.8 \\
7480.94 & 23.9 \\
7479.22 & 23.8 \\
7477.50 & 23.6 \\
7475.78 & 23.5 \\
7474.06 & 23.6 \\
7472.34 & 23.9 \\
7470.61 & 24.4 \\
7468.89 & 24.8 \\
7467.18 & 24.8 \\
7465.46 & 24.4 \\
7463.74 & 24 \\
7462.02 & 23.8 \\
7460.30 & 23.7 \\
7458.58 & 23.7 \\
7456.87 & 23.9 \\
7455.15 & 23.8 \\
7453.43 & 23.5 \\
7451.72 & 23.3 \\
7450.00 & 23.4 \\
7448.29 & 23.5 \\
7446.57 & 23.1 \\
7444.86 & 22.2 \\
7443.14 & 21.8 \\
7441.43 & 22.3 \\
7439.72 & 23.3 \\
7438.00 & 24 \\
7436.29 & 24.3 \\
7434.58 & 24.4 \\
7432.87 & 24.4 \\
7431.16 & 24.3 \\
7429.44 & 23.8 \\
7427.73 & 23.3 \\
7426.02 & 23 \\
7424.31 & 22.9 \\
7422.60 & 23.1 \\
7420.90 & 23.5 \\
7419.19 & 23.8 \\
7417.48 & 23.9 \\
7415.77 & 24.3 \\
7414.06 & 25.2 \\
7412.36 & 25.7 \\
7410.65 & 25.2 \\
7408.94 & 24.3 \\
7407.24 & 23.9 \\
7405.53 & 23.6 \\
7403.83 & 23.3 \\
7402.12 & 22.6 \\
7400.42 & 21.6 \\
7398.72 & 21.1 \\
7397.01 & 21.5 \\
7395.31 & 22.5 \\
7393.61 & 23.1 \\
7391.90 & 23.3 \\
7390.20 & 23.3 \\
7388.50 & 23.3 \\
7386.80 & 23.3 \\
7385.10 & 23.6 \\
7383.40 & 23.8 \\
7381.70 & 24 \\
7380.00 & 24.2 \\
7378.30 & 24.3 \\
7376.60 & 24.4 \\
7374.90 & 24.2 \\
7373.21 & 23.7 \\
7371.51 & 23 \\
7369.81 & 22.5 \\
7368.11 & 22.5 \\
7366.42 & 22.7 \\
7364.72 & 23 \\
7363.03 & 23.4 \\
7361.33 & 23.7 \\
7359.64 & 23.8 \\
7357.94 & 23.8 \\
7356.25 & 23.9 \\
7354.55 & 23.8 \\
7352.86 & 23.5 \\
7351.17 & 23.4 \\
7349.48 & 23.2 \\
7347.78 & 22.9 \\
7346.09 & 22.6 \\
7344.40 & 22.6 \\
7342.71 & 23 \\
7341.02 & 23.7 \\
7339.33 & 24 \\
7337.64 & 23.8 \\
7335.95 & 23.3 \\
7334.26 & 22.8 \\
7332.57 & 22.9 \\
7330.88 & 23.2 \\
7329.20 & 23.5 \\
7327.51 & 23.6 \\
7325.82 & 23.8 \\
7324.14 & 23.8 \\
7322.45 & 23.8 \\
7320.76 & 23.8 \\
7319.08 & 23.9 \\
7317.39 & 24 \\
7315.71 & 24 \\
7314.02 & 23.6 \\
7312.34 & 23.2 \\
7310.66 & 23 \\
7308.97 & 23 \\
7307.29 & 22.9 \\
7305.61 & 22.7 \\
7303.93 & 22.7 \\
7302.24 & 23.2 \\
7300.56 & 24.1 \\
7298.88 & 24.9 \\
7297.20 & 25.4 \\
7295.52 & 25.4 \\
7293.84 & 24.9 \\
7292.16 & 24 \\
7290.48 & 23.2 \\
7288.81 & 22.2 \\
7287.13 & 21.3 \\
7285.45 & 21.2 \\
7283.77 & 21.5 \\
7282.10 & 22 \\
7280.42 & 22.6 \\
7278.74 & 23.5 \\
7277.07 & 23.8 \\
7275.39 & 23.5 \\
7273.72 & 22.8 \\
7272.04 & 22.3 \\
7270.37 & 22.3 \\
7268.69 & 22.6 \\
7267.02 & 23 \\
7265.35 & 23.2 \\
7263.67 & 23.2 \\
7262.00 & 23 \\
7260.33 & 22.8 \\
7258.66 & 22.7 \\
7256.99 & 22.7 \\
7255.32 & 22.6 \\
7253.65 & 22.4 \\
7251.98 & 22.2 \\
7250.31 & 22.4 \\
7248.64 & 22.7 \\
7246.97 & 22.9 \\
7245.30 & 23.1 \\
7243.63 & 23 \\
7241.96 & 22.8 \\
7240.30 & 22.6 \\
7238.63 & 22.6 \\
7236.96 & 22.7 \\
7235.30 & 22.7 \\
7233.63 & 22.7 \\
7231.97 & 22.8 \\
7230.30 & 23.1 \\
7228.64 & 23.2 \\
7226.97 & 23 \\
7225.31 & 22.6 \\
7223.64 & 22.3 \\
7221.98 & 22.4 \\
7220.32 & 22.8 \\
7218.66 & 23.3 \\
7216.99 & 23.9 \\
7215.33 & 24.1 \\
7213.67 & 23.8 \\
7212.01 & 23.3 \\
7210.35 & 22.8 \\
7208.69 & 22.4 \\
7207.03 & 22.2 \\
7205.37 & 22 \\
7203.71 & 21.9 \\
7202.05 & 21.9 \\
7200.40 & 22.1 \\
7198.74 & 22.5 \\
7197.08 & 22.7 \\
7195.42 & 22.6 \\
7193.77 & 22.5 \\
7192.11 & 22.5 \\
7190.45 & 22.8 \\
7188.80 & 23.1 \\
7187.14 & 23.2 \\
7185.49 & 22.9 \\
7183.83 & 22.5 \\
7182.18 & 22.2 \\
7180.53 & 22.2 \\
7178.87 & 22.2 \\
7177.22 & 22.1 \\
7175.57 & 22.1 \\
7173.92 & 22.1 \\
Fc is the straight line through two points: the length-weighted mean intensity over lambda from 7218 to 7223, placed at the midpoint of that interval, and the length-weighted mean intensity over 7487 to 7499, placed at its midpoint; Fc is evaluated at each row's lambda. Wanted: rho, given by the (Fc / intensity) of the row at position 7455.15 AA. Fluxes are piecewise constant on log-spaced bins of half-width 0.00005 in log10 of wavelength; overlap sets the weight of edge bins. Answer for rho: 1.00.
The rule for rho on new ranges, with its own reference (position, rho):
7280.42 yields 1.02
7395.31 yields 1.05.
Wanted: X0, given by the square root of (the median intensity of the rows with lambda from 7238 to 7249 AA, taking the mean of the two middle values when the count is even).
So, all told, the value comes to 4.77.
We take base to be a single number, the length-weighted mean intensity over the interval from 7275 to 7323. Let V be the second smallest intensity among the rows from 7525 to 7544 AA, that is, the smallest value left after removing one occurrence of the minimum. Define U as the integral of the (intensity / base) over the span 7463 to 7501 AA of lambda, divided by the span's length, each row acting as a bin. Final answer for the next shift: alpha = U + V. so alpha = 25.2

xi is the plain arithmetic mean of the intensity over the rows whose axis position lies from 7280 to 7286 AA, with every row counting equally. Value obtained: 21.8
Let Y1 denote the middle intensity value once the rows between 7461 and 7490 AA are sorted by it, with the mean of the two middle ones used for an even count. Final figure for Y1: 24.0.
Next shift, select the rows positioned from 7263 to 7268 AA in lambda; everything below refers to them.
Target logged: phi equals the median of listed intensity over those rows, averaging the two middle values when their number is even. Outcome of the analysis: 23.2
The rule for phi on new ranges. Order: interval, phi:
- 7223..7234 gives 22.8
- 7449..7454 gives 23.4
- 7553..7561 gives 23.1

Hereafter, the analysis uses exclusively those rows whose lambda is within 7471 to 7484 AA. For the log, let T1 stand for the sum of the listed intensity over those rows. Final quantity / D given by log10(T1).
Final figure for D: 2.22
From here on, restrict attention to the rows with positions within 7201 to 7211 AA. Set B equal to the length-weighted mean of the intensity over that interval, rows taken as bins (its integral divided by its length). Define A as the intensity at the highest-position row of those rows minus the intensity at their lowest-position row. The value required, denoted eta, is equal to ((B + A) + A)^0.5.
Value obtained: 4.9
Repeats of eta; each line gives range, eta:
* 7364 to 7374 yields 4.9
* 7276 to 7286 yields 4.2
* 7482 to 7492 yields 5.1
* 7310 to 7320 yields 5.0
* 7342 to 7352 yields 4.9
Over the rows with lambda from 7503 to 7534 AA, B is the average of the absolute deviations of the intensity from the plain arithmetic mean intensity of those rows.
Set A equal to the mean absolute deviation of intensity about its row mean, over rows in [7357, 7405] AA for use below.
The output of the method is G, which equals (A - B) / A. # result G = 0.4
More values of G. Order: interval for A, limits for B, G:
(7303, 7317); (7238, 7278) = 0.2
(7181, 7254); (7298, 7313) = -0.5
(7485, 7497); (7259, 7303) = -0.6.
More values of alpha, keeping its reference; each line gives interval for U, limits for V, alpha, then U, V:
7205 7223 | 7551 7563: 23.8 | 0.99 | 22.8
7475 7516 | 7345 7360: 23.9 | 1.03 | 22.9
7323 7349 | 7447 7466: 24.4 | 1.00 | 23.4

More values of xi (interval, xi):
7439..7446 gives 22.4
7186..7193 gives 22.9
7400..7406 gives 22.8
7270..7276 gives 22.7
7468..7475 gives 24.2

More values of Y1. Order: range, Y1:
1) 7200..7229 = 22.7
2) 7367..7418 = 23.6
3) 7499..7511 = 24.8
